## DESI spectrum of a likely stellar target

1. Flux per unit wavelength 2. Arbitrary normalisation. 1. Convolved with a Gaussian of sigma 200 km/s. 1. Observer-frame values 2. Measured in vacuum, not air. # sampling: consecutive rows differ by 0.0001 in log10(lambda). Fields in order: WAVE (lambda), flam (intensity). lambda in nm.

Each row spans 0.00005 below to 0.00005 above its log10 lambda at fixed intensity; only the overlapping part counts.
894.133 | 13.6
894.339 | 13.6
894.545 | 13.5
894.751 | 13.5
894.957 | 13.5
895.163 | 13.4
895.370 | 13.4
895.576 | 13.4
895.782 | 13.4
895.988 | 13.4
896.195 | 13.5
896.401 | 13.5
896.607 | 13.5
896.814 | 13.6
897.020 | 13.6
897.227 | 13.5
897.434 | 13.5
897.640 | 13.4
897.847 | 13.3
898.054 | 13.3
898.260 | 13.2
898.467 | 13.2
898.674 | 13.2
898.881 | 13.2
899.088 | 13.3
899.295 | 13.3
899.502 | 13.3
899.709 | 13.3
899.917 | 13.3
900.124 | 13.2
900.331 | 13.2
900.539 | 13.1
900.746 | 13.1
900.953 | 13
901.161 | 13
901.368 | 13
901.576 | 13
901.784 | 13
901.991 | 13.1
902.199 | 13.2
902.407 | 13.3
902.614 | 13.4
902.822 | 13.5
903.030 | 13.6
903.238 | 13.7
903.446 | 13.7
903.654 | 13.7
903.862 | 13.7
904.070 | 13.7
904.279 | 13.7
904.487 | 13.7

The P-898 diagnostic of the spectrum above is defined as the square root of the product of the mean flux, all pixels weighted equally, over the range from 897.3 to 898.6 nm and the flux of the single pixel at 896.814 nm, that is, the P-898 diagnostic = 13.46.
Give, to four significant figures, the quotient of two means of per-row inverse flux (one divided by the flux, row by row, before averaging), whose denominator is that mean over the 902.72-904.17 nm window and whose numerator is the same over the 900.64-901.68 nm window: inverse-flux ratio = 1.049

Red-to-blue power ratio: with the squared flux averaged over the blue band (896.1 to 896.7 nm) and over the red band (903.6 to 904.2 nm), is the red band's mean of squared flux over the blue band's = 1.03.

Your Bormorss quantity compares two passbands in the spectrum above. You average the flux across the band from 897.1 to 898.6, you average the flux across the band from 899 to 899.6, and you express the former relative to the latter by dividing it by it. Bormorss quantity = 1.00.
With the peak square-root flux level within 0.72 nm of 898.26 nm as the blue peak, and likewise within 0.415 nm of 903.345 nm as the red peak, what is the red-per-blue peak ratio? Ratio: 1.01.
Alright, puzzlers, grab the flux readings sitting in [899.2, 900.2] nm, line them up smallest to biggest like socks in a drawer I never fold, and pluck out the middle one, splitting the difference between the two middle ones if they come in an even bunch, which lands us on 13.3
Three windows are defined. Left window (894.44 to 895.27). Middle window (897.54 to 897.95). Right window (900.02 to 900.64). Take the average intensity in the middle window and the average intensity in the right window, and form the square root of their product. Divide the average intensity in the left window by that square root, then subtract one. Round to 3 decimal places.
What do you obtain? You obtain 0.016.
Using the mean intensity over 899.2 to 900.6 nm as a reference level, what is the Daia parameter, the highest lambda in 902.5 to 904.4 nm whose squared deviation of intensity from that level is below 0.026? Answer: 902.614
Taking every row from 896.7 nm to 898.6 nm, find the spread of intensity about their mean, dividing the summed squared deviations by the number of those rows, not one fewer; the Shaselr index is 0.149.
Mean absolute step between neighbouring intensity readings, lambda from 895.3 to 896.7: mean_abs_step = 0.017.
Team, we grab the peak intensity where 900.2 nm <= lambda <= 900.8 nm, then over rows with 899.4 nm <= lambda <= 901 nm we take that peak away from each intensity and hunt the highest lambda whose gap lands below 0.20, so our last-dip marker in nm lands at 900.953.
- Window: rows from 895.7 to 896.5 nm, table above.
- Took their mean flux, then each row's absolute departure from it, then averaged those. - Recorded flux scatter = 0.0500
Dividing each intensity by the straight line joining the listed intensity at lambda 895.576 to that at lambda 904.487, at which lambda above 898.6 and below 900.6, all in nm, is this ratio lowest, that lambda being 900.539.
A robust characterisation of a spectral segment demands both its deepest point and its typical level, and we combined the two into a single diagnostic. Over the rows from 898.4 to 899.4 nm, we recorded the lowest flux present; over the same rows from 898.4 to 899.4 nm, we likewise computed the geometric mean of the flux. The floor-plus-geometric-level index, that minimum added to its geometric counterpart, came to 26.4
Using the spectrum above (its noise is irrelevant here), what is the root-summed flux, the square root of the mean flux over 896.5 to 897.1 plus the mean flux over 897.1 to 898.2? 5.19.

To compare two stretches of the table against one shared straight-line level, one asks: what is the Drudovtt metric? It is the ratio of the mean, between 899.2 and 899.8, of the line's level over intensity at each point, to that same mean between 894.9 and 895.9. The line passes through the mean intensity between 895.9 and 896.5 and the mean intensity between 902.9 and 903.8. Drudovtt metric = 1.02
